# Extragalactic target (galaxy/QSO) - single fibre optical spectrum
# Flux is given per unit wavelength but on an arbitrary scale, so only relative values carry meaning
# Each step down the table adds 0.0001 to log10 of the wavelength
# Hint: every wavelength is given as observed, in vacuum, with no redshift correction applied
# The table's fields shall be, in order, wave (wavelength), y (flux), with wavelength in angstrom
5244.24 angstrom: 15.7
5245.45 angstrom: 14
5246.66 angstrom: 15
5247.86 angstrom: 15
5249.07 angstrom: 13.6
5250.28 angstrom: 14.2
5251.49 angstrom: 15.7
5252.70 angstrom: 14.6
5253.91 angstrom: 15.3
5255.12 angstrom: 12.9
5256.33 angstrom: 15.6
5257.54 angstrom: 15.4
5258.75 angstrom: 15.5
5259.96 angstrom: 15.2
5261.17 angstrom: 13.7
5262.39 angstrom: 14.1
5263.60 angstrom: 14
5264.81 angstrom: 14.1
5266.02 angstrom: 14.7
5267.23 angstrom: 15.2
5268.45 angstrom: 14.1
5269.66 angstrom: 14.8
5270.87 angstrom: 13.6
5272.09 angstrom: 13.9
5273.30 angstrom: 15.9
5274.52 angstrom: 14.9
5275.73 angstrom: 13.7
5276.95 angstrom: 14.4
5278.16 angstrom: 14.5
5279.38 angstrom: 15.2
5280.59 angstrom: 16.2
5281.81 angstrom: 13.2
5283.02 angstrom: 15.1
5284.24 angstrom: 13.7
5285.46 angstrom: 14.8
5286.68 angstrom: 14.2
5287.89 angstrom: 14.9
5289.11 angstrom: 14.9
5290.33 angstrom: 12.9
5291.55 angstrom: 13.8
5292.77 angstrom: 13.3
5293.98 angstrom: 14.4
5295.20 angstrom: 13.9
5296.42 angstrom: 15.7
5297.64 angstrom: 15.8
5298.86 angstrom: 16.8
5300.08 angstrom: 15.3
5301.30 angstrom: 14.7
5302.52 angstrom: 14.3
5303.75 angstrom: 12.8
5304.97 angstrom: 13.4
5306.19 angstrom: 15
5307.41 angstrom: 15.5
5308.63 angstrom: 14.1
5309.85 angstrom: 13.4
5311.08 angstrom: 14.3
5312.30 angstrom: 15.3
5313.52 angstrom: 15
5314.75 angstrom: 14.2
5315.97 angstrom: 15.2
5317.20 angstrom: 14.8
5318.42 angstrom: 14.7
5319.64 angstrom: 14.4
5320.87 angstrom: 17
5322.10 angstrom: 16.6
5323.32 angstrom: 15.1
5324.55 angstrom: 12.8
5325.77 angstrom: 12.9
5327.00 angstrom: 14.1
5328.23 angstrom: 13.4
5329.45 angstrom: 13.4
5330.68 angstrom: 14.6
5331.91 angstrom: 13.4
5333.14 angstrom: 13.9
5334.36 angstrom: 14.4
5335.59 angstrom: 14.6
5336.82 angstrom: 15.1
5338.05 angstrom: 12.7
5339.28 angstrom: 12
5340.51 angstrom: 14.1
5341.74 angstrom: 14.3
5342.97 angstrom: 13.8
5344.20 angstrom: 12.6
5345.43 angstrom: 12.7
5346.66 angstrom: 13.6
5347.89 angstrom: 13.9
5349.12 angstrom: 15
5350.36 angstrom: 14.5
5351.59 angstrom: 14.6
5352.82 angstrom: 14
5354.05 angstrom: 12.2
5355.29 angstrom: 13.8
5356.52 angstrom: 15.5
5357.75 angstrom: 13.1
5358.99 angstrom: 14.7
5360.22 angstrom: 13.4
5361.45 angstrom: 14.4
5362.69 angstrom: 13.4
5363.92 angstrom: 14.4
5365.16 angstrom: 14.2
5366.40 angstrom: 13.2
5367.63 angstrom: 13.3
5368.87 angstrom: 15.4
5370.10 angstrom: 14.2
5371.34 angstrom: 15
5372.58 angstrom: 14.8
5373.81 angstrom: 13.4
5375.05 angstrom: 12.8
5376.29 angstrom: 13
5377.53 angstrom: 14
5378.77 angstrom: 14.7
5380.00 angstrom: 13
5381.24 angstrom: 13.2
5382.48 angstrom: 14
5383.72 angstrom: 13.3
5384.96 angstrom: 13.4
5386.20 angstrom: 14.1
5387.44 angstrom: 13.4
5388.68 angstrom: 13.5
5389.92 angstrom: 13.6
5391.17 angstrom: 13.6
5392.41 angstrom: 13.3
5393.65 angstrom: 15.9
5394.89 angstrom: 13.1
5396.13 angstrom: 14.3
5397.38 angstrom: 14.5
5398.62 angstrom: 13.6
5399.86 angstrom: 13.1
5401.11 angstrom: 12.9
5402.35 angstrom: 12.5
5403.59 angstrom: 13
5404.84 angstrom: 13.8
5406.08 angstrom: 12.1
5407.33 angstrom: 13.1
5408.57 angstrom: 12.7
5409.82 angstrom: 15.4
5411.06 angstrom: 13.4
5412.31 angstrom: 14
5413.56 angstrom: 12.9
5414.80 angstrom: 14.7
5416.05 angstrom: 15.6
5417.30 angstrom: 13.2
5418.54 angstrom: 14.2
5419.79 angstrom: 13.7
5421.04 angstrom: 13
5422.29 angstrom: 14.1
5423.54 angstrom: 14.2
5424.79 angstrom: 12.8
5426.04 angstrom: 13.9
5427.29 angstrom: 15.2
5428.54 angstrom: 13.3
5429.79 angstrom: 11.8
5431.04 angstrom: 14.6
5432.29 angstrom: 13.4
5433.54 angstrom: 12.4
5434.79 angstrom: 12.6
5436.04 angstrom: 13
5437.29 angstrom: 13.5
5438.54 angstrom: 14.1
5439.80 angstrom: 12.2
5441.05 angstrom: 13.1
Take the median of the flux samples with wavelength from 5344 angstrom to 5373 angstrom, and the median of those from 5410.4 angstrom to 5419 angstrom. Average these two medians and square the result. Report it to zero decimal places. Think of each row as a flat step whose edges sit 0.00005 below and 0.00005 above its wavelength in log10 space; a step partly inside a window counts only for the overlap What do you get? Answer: 197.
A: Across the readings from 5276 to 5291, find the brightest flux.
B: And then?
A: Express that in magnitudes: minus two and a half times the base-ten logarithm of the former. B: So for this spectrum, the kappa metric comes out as -3.02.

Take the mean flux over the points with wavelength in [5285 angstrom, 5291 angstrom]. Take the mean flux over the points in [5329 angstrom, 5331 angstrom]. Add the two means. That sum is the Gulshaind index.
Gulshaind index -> 28.3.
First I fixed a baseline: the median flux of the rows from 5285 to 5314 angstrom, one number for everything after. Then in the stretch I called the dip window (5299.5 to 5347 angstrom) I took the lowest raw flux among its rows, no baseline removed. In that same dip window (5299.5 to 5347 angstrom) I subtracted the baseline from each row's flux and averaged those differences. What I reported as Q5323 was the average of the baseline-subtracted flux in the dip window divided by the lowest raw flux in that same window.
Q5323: -0.030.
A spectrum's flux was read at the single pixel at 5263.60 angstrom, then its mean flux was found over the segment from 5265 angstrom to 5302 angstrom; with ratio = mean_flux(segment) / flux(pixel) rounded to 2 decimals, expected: 1.04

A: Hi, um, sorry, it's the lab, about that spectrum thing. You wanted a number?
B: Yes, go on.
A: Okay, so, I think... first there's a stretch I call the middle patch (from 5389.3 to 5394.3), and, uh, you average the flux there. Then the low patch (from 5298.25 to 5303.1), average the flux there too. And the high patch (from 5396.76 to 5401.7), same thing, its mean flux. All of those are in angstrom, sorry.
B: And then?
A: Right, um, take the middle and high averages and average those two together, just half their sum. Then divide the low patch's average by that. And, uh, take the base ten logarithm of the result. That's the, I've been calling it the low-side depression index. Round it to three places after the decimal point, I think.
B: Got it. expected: 0.044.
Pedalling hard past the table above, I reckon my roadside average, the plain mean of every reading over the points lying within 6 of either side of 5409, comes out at 13.5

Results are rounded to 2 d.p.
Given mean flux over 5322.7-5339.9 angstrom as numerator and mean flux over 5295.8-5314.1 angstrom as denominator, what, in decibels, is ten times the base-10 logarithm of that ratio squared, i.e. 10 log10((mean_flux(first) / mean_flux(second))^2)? -0.62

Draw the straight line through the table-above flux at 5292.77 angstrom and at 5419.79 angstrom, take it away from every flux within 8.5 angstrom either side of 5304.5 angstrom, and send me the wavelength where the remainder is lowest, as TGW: 5303.75 angstrom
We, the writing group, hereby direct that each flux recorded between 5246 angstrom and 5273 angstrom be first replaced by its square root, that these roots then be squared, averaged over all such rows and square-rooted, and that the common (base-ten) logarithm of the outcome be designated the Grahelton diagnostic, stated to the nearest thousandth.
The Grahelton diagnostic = 0.581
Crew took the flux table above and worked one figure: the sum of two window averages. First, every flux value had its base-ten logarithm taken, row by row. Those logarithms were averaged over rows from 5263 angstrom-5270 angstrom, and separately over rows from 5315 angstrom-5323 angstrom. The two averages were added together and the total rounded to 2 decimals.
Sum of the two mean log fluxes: 2.35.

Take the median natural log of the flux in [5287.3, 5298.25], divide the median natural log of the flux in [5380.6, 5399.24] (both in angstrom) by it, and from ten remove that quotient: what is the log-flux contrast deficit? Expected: 9.021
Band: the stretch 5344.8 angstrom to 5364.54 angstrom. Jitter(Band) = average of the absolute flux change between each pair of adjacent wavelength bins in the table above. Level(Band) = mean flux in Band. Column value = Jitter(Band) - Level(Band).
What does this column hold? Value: -12.8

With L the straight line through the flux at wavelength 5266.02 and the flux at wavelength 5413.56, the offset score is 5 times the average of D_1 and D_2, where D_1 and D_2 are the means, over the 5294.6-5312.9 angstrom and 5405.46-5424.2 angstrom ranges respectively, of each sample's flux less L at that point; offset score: 3.3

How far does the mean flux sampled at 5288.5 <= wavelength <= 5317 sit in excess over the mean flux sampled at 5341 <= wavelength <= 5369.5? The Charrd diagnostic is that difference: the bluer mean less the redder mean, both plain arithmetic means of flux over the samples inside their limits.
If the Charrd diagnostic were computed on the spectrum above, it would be 0.61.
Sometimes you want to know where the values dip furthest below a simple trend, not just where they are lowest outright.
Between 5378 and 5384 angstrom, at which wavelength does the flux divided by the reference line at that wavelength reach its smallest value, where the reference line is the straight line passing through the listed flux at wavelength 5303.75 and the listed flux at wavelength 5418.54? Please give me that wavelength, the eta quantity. 5380.00 angstrom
